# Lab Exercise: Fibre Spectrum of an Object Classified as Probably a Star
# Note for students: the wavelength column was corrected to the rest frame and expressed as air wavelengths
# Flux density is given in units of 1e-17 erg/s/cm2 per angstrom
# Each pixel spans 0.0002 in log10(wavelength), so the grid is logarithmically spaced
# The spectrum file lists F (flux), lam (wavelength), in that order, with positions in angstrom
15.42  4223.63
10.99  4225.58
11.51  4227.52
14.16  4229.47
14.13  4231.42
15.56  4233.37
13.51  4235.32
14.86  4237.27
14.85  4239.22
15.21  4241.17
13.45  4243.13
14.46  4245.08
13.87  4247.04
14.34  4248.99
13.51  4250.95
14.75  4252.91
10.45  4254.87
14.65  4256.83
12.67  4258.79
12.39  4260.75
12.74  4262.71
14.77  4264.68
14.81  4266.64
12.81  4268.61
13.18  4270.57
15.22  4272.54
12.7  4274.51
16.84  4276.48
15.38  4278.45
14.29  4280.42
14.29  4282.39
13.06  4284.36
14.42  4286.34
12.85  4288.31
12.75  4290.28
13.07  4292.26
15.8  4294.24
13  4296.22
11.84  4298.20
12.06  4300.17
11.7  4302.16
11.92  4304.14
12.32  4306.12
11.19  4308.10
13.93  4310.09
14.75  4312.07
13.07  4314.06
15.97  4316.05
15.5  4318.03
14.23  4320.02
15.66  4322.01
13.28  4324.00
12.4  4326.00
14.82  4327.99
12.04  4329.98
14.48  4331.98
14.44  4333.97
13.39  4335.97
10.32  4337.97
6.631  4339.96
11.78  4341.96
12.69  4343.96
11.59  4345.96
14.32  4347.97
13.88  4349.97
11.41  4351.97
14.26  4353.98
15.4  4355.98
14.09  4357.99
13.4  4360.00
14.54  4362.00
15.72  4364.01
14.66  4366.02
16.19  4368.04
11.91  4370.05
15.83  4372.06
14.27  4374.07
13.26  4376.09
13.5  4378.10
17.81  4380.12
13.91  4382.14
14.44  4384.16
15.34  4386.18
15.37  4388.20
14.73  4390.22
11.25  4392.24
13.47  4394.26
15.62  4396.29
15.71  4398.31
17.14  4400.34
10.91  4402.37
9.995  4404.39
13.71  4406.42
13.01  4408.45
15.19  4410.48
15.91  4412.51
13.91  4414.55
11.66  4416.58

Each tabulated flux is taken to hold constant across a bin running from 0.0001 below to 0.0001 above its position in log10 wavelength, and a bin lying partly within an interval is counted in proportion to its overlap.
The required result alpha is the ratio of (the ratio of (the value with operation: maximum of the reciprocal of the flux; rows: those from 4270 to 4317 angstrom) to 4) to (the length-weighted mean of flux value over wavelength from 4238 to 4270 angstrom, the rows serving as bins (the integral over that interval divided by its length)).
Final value 0.0016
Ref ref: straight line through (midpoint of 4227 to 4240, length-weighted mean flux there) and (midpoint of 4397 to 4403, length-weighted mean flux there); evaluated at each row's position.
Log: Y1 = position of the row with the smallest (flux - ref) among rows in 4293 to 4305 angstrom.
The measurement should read 4302.16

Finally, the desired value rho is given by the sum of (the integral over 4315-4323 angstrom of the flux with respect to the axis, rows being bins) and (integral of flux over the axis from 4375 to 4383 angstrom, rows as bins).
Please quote 240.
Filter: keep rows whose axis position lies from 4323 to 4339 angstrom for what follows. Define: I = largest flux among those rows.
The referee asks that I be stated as 14.82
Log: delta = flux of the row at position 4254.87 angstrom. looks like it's 10.45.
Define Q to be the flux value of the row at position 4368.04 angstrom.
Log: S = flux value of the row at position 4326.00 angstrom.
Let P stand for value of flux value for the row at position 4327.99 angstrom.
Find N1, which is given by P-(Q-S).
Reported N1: 11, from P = 14.82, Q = 16.19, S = 12.4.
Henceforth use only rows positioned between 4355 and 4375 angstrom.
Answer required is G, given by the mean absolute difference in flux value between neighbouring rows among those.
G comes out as 1.9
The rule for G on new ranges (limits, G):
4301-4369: 1.7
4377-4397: 2.0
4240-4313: 1.4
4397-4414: 2.3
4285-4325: 1.3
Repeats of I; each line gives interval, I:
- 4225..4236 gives 15.56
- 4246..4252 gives 14.34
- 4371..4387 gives 17.81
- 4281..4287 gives 14.42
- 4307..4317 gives 15.97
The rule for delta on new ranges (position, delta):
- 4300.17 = 12.06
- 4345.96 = 11.59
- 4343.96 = 12.69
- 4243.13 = 13.45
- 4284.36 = 13.06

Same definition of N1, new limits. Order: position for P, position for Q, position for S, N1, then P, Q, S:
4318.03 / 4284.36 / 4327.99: 17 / 15.5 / 13.06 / 14.82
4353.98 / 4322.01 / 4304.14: 11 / 14.26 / 15.66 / 11.92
